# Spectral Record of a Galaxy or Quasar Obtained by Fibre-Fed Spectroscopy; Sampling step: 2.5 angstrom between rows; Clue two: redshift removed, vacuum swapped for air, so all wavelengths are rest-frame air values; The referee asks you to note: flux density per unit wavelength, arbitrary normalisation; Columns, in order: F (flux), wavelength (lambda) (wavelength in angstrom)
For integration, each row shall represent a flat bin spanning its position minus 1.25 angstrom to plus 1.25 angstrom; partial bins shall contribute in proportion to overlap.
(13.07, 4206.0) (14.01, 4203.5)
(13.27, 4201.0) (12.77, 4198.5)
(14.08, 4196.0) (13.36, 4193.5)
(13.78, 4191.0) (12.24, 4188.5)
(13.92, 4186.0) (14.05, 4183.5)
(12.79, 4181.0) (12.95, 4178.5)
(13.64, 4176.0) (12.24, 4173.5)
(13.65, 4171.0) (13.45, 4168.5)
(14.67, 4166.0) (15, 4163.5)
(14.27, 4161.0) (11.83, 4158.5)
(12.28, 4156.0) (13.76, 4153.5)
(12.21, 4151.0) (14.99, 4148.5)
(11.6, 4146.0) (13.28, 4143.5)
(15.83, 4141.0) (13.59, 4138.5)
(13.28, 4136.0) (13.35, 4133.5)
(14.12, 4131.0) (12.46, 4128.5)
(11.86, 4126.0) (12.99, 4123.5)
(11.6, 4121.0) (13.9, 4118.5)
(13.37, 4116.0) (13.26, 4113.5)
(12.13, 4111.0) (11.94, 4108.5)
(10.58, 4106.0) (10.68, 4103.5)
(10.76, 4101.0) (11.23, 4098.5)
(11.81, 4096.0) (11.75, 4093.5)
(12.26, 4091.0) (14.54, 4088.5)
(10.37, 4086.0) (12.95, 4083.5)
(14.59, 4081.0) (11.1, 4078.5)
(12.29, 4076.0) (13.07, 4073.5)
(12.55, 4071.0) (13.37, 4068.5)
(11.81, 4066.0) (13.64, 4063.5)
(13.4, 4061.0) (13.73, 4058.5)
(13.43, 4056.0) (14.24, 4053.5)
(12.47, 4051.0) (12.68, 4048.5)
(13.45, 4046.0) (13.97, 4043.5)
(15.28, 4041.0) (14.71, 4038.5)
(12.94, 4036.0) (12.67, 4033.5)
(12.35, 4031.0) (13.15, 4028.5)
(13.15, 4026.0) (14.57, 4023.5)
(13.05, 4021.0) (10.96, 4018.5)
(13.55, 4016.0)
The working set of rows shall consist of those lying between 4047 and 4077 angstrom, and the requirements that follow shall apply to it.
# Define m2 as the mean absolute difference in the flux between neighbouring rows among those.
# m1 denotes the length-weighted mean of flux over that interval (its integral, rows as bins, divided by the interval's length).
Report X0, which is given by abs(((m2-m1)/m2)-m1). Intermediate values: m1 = 13.1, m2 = 0.83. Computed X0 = 27.7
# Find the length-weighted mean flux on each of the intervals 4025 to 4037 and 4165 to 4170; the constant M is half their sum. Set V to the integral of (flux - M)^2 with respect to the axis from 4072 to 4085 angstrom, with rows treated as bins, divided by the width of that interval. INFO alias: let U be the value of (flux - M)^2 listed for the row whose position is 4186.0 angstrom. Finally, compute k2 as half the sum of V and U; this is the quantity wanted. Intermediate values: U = 0.2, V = 1.8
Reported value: 1.03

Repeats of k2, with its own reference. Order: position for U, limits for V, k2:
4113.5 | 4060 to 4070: 0.36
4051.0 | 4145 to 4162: 1.31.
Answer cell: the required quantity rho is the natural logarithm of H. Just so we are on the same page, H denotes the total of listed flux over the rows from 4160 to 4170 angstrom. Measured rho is 4.05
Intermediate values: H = 57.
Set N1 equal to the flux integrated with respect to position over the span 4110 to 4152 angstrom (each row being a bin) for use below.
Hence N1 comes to 553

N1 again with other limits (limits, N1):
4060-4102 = 523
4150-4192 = 560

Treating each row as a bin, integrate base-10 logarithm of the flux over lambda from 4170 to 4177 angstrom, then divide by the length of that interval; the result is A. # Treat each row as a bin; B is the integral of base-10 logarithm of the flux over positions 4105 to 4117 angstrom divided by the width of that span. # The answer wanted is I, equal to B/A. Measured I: 0.97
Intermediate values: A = 1.12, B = 1.09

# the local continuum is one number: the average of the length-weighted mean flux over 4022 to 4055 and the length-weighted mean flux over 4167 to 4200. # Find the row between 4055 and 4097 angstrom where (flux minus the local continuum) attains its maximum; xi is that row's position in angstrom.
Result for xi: 4081.0 angstrom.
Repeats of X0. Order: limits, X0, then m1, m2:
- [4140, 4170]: 20.6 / 13.6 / 1.69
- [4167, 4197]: 27.6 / 13.4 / 0.87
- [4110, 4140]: 26.3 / 13.0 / 0.91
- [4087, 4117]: 30.2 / 12.0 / 0.62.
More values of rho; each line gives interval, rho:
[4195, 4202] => 3.69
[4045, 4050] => 3.26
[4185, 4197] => 4.21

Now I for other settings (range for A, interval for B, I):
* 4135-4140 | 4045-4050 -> 0.98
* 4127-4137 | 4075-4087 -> 0.97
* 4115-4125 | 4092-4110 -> 0.95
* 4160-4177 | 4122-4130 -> 0.96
